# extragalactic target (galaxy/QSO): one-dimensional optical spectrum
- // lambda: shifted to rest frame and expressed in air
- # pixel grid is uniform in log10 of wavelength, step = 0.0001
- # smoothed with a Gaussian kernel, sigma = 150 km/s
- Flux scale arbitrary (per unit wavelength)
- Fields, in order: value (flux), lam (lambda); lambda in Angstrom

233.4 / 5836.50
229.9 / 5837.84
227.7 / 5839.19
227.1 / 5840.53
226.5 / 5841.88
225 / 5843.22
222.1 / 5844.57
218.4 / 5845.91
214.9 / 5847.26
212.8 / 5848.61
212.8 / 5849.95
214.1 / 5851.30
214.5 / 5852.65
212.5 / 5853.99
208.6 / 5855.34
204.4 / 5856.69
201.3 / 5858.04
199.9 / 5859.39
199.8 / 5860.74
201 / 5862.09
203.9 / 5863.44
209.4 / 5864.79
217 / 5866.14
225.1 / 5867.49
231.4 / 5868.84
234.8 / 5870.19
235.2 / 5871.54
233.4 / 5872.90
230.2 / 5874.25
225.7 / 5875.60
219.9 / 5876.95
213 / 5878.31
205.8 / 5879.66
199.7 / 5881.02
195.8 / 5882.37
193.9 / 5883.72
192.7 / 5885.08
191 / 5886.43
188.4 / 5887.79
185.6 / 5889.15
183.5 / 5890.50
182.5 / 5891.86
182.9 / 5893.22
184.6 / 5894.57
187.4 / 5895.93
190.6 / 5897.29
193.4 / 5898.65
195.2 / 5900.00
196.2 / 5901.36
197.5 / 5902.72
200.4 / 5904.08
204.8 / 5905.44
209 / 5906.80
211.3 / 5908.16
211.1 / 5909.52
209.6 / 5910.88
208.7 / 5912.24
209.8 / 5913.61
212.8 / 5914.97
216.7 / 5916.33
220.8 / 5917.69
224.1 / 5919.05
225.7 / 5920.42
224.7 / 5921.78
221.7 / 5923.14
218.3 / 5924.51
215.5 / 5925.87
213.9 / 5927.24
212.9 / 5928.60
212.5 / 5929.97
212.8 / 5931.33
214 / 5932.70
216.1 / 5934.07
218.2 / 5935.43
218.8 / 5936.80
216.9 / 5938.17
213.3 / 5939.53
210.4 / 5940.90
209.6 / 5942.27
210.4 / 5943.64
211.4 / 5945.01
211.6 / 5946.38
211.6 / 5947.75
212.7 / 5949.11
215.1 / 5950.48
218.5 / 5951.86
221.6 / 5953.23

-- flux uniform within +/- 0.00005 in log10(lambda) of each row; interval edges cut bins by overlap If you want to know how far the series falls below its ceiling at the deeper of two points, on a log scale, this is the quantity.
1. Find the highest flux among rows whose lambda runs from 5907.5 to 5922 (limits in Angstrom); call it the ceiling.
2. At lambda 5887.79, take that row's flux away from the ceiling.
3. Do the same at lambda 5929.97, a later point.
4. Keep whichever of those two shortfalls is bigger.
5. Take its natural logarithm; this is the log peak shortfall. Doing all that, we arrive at 3.62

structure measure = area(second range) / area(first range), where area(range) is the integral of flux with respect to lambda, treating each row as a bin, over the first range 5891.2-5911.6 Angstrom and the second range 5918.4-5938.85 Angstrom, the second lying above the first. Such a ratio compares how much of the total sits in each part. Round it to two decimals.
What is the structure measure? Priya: 1.11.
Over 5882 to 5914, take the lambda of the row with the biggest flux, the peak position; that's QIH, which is 5908.16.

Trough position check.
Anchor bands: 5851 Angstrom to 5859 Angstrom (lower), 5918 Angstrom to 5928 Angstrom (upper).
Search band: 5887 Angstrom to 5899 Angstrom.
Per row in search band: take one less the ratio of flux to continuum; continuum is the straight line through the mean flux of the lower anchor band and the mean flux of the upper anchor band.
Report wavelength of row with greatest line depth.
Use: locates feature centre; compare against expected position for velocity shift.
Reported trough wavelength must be 5891.86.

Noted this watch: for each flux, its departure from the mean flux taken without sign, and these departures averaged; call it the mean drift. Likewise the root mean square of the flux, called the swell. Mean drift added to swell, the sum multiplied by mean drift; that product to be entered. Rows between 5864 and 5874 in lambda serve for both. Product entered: 1902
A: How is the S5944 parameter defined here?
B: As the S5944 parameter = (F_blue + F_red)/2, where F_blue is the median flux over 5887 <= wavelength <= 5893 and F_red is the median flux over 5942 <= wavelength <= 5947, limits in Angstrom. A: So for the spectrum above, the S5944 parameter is 198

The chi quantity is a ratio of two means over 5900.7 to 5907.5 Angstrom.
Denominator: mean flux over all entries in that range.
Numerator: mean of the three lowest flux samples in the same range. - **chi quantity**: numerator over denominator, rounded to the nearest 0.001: 0.982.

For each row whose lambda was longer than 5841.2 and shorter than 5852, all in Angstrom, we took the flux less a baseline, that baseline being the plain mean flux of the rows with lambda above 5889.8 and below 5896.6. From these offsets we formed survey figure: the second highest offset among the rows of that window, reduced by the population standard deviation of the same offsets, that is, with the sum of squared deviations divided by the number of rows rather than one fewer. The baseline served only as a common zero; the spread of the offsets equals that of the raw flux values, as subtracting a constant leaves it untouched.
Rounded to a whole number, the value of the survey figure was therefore 36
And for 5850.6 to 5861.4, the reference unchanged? 24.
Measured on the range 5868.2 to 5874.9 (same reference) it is 49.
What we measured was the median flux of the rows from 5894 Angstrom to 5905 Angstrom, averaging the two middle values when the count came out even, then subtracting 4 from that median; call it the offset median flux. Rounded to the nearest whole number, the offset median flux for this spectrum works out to 190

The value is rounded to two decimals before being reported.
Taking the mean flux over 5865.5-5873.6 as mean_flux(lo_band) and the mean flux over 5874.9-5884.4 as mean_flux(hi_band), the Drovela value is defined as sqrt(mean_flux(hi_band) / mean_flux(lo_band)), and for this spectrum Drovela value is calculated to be 0.95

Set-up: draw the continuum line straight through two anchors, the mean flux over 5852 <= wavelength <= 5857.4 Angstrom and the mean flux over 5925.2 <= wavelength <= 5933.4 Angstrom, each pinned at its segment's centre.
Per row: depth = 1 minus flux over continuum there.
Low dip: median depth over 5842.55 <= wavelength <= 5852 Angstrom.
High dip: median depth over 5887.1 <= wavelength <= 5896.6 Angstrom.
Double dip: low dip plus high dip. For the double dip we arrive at 0.10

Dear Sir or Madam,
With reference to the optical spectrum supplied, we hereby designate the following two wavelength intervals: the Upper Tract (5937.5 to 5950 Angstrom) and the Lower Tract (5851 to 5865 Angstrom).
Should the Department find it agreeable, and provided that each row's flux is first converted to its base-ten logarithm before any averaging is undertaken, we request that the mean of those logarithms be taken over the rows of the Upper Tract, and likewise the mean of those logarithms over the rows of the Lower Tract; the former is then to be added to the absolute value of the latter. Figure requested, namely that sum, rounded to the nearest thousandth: 4.641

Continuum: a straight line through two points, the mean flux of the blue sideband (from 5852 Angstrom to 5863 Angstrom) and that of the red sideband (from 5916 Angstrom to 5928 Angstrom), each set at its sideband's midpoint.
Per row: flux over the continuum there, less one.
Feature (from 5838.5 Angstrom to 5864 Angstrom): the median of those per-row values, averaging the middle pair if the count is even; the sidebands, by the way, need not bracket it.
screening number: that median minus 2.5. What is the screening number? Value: -2.45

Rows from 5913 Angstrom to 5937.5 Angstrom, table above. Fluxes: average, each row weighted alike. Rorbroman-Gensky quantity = 217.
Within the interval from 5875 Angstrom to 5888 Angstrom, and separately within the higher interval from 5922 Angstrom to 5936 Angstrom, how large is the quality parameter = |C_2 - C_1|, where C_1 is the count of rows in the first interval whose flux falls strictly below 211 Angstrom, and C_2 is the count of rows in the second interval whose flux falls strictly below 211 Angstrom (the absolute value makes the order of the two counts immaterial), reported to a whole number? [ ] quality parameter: 7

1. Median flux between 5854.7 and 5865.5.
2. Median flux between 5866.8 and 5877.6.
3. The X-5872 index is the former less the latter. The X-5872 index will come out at -28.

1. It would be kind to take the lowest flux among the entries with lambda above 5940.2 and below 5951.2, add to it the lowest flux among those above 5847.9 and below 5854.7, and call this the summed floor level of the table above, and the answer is 422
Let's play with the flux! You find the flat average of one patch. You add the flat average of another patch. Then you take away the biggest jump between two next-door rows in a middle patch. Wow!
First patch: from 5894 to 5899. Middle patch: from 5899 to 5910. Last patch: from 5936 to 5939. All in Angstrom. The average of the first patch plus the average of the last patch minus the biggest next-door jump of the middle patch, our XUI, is 402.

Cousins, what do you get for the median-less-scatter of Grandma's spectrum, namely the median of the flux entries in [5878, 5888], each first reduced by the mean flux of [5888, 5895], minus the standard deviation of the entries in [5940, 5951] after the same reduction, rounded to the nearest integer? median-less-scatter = 9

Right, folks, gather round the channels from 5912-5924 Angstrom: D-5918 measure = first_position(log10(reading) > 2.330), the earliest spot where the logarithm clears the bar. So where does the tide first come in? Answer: 5916.33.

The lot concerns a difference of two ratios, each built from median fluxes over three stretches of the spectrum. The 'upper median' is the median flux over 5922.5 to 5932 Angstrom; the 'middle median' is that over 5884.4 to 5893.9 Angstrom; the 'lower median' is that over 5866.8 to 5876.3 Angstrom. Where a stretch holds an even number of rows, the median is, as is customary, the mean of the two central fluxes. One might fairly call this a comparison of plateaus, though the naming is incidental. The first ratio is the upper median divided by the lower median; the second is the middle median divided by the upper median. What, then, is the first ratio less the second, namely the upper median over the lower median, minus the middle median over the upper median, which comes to 0.06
